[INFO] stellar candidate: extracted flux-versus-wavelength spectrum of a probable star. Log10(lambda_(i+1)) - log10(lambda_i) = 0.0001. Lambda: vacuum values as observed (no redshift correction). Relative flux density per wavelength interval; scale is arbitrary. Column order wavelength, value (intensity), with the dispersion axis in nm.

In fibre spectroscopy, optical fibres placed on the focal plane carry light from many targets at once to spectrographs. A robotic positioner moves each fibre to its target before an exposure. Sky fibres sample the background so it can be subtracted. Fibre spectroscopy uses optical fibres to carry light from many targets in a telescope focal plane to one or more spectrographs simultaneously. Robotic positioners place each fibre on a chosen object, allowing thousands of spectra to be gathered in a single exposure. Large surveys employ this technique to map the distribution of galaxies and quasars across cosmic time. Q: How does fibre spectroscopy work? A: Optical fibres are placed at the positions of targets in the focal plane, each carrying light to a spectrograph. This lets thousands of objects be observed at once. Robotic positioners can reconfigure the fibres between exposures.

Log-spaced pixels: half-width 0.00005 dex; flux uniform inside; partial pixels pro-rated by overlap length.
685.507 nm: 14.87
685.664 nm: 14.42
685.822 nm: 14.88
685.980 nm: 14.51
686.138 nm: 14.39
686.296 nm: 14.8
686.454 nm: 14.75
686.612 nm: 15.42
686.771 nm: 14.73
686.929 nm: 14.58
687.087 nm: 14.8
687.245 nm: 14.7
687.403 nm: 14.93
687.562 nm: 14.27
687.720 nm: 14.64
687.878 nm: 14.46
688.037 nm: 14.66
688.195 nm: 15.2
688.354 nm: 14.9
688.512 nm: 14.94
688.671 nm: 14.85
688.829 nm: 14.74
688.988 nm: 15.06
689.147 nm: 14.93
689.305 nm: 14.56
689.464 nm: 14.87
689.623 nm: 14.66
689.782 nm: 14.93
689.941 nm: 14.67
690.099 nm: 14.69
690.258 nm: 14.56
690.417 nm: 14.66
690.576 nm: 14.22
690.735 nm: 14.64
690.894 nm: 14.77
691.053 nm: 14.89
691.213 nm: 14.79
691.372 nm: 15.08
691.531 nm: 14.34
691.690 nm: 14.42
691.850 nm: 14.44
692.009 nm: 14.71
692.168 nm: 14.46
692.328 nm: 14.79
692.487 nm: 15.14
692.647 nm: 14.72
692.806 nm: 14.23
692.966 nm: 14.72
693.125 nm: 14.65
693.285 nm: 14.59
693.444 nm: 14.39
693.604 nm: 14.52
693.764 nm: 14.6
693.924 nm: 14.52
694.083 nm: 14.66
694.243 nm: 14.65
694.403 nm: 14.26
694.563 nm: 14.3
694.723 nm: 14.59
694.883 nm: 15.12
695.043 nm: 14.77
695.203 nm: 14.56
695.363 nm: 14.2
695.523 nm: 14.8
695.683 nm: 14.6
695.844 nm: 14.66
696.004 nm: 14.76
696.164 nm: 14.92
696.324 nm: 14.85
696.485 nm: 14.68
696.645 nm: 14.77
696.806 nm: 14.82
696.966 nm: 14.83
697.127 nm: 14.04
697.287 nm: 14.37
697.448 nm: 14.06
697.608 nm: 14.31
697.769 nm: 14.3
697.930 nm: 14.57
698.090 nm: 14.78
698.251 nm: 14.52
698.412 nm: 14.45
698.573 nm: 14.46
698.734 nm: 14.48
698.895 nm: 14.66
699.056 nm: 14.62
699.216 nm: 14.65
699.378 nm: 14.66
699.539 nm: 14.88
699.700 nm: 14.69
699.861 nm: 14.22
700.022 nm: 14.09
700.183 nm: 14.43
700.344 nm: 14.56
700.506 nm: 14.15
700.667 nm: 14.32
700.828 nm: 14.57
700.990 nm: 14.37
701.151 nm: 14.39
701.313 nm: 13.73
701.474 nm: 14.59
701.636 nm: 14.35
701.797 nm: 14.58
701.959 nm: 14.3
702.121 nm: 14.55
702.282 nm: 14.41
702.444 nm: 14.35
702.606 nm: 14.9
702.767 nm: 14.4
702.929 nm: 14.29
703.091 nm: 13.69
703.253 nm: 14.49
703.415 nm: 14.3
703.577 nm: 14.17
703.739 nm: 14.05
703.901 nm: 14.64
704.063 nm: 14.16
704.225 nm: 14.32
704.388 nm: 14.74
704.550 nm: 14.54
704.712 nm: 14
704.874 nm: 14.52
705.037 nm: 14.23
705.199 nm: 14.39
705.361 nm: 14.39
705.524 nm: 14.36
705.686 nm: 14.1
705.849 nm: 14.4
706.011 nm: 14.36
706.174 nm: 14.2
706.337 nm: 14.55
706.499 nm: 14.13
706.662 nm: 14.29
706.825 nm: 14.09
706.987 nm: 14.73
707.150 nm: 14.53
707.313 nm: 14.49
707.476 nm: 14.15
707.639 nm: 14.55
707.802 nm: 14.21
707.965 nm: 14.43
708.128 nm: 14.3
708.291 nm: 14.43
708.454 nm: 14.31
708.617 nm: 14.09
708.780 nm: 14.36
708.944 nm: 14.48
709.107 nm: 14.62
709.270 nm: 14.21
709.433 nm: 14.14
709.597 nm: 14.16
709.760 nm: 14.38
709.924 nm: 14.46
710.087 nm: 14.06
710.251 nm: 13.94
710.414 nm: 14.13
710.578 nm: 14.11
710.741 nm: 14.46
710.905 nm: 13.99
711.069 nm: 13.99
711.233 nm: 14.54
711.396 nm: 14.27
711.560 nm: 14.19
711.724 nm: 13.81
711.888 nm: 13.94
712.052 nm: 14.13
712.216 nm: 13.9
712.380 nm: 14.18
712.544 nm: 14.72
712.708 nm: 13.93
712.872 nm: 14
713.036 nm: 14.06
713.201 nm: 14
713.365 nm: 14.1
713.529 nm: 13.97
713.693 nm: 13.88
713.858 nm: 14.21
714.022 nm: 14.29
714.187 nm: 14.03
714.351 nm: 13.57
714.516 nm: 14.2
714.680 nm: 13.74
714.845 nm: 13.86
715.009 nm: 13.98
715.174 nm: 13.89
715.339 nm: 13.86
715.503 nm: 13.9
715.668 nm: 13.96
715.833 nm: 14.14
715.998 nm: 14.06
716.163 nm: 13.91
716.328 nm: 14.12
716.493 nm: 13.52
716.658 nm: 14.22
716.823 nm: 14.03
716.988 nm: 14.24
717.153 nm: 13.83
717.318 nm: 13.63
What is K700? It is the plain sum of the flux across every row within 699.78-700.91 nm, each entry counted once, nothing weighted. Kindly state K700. 100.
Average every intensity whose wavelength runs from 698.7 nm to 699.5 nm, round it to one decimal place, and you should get 14.6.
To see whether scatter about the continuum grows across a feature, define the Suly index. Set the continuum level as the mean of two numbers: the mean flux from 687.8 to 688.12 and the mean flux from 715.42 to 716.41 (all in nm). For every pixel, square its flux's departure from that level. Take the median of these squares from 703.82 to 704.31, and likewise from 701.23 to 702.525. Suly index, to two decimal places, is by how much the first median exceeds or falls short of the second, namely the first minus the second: -0.03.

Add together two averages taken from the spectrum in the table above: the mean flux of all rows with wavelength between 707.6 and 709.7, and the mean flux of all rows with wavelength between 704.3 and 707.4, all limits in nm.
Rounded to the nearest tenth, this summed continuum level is 28.7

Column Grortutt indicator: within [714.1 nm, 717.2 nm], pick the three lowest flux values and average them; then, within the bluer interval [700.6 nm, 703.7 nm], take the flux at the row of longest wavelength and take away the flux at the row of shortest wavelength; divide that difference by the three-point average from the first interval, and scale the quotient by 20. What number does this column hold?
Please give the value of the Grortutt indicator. -0.2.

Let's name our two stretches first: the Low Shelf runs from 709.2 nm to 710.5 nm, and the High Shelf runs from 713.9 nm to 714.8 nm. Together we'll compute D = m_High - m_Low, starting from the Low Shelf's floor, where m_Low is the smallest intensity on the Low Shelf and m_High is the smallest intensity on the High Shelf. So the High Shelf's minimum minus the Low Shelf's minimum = -0.37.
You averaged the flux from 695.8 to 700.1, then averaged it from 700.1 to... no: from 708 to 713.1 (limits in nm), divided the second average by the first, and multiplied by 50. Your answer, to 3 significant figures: 48.8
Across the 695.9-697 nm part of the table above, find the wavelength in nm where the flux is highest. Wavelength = 696.164 nm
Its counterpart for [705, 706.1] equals 705.849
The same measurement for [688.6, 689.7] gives 688.988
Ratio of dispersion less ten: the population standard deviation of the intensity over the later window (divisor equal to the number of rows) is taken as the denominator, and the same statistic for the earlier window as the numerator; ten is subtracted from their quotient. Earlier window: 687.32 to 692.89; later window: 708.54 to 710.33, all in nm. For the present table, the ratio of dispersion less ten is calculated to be -8.76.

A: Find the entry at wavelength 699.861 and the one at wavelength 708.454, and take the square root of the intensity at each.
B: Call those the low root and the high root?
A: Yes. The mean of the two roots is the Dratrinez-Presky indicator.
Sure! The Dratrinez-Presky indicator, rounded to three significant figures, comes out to 3.78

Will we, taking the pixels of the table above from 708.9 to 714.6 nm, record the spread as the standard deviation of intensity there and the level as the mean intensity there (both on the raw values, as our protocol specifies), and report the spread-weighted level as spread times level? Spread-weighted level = 3.4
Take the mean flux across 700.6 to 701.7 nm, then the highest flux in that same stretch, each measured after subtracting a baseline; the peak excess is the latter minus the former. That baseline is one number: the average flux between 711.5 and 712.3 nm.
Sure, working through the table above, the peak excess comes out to 0.259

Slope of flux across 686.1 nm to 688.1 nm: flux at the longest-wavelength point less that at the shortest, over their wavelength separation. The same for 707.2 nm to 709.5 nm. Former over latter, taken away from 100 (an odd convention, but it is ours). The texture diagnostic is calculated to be 101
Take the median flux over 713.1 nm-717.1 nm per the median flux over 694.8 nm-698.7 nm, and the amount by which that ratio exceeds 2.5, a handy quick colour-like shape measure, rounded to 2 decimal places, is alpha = -1.54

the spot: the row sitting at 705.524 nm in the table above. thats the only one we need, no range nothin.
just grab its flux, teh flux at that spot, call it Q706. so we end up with 14.36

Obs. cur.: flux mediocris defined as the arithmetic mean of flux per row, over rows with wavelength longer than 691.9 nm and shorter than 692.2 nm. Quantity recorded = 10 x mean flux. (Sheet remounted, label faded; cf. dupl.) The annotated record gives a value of 146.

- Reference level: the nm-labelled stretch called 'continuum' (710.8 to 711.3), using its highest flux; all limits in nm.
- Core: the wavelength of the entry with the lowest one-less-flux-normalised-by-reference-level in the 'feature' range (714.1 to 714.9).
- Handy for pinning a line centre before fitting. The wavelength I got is 714.516 nm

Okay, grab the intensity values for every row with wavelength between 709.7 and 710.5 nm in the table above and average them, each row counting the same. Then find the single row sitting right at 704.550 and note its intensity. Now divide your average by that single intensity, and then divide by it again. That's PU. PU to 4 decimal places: 0.0671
